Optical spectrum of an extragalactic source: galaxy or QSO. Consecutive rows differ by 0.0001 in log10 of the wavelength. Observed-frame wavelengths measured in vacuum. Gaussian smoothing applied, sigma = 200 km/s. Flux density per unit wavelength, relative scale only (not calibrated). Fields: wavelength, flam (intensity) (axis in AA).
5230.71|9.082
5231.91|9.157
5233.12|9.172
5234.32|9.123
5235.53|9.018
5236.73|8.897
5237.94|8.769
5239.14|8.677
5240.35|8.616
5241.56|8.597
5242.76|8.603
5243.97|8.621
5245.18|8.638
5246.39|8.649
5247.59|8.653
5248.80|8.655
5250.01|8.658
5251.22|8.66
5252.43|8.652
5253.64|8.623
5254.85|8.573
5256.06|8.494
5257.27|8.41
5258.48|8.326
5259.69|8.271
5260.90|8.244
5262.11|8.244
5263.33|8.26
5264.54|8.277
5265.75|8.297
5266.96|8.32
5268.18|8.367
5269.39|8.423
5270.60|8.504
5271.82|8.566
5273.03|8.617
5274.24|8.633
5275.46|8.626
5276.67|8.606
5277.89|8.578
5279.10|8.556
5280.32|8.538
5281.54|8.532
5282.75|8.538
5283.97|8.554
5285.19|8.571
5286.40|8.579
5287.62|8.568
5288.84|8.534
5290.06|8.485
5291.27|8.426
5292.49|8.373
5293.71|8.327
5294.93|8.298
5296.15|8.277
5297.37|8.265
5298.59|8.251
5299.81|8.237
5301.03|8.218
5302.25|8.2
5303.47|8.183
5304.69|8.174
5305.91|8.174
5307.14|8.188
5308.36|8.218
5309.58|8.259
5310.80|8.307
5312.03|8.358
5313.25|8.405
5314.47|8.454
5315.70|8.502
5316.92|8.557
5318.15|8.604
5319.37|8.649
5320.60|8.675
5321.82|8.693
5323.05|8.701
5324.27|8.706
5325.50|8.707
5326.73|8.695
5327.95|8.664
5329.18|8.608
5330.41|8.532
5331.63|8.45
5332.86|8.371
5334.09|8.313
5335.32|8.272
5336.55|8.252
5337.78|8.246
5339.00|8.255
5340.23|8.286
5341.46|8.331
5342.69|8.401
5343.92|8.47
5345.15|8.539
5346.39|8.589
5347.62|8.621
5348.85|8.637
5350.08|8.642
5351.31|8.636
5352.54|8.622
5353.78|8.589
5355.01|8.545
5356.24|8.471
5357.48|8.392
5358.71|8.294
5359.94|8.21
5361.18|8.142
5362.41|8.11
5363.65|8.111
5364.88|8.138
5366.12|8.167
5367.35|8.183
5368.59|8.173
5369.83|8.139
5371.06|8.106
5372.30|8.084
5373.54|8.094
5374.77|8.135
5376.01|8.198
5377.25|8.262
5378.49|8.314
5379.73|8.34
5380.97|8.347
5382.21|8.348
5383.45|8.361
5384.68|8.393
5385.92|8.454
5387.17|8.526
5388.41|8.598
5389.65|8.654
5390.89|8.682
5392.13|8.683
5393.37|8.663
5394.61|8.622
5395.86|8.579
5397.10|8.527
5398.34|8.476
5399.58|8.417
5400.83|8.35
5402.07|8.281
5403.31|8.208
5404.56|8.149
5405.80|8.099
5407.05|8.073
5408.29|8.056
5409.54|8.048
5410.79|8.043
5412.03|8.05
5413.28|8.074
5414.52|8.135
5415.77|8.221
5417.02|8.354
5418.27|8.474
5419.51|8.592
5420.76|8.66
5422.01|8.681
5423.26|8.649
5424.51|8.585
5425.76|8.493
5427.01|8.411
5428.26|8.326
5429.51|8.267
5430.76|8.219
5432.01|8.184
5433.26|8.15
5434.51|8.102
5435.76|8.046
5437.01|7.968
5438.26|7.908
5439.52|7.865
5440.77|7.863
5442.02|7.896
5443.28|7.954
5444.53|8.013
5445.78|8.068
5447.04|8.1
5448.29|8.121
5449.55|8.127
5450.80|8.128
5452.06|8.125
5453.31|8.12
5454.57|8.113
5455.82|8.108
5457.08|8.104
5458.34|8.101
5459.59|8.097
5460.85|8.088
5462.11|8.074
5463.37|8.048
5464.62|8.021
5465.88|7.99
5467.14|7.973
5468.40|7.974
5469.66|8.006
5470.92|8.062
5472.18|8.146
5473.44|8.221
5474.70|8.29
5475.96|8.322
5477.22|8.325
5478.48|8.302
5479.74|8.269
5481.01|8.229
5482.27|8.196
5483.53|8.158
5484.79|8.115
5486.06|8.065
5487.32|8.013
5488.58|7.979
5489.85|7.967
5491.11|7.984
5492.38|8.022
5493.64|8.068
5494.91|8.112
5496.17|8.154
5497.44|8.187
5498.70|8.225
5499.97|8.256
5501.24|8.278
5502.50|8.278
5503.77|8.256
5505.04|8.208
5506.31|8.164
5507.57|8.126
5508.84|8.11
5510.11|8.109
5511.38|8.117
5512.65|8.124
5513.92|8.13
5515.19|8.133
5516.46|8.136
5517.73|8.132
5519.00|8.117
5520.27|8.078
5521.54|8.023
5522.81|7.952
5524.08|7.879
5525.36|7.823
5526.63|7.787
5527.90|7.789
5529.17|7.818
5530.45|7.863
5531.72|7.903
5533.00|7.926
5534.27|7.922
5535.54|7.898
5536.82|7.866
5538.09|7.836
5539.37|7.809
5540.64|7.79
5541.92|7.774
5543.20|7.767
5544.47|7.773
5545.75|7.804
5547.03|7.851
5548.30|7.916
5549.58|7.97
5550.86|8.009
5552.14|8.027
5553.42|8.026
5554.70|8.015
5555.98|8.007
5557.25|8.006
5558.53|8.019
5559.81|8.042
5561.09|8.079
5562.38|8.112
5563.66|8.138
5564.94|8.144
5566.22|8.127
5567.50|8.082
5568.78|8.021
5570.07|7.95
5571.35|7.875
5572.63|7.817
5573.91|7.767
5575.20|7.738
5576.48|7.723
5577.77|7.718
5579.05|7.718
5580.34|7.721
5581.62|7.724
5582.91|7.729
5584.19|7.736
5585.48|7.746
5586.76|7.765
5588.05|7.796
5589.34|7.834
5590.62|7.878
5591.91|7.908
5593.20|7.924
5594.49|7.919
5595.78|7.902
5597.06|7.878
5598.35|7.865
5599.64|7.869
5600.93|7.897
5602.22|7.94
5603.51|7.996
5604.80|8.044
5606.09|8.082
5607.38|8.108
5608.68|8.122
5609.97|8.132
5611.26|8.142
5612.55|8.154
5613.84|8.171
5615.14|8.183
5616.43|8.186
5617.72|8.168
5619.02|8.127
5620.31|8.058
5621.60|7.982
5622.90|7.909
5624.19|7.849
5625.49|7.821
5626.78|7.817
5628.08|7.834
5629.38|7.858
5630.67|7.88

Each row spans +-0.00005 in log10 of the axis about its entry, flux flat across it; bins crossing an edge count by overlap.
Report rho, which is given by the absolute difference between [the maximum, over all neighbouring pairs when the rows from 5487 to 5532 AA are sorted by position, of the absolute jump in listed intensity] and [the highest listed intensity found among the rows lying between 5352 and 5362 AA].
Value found 8.55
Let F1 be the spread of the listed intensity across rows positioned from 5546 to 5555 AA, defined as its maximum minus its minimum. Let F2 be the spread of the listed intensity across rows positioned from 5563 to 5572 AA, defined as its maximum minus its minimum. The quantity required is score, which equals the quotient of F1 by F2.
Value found 0.7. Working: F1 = 0.18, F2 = 0.27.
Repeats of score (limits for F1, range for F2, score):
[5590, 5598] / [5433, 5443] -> 0.2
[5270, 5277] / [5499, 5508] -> 0.8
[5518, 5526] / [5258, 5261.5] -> 3.6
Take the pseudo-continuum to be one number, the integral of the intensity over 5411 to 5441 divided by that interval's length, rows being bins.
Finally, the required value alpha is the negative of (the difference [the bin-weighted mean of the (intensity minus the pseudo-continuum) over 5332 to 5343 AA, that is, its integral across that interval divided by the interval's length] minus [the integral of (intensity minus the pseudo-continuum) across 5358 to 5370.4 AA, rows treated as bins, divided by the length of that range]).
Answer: -0.13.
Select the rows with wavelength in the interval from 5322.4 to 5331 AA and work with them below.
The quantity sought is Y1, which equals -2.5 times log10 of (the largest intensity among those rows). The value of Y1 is -2.35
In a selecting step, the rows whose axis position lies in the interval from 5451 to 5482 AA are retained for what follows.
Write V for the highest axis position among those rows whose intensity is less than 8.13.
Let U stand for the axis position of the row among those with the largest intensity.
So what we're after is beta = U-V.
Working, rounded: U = 5477.22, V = 5470.92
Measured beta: 6.3 AA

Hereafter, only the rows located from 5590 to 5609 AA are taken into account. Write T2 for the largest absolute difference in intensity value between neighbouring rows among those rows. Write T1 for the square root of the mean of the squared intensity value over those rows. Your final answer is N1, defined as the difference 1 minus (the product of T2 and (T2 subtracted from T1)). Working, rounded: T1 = 8.0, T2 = 0.056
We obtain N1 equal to 0.56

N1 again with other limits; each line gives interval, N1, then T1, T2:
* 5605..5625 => 0.39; 8.1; 0.076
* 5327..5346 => 0.32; 8.4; 0.082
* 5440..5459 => 0.53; 8.1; 0.059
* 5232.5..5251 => -0.10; 8.8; 0.128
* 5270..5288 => 0.47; 8.6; 0.062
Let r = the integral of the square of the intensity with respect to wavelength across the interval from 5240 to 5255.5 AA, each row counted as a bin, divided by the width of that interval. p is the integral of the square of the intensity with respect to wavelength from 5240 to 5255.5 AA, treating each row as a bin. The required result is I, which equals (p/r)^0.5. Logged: 3.94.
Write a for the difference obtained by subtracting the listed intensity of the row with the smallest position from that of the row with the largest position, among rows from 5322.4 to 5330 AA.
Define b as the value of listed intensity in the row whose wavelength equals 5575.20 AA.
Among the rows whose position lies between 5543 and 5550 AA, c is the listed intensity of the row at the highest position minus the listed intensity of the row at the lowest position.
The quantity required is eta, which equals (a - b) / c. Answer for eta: -39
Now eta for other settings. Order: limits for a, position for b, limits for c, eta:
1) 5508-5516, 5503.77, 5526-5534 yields -59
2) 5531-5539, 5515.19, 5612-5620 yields 304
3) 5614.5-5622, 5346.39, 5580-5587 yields -200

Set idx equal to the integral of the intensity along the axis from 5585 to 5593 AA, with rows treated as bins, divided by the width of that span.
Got 7.8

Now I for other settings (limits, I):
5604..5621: 4.12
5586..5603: 4.12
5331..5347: 4.00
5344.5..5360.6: 4.01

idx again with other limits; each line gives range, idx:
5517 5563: 7.9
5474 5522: 8.2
